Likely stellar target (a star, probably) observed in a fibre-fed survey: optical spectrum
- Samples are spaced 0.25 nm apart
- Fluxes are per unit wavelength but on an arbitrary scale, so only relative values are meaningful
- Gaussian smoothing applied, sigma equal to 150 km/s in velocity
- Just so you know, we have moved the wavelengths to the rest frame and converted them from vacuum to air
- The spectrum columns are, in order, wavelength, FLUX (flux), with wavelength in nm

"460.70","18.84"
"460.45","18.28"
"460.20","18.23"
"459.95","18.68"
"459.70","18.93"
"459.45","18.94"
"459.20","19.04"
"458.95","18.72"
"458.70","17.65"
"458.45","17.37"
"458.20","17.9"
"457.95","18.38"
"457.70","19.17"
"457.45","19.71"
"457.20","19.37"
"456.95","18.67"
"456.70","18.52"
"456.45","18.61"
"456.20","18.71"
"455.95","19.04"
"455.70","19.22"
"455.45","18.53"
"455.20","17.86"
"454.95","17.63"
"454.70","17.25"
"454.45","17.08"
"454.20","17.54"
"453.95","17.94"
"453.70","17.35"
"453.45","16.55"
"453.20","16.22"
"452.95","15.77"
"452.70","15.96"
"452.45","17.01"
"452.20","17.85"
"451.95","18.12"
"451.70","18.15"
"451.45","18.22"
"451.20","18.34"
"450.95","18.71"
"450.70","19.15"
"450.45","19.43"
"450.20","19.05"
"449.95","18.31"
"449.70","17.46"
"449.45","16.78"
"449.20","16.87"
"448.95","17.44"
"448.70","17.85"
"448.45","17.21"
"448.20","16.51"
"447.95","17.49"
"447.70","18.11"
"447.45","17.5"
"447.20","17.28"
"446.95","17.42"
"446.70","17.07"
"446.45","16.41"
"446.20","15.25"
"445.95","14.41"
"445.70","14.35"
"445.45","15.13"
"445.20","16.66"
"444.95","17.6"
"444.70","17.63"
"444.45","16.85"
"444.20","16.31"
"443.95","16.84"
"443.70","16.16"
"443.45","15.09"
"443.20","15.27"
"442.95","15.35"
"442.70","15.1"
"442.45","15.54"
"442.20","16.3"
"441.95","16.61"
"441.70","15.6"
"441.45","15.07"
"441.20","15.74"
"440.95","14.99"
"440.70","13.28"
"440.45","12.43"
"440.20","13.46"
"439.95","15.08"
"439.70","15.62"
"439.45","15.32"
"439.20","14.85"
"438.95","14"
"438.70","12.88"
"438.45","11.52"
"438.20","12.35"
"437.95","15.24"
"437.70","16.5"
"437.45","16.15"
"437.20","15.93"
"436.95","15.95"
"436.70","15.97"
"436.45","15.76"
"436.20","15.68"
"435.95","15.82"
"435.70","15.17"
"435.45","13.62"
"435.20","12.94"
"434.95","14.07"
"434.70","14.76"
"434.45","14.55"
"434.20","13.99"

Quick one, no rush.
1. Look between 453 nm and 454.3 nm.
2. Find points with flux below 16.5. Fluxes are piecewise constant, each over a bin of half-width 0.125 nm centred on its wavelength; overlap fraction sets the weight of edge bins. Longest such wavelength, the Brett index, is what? 453.20 nm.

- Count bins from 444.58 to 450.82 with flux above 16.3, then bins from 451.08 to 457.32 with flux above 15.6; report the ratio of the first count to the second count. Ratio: 0.84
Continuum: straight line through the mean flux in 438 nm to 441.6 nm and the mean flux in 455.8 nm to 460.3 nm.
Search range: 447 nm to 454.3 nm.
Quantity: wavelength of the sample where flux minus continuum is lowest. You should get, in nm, 452.95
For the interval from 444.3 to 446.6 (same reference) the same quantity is 445.95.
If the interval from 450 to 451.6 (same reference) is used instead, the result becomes 451.45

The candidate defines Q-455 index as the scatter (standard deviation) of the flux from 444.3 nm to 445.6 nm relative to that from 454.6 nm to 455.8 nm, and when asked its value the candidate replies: 1.30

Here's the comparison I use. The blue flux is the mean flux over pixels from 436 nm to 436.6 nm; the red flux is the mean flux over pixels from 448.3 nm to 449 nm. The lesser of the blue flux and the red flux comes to 15.7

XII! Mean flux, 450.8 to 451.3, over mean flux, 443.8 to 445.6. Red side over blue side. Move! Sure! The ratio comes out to 1.11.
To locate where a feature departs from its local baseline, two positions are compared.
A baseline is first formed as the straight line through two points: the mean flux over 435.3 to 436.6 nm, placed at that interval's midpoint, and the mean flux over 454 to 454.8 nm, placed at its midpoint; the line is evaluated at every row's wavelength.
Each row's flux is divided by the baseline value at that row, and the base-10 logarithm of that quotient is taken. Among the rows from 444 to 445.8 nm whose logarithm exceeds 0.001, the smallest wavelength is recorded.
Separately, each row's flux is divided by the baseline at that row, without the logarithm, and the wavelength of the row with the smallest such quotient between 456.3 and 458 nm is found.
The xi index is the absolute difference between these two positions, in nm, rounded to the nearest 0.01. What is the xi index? 13.75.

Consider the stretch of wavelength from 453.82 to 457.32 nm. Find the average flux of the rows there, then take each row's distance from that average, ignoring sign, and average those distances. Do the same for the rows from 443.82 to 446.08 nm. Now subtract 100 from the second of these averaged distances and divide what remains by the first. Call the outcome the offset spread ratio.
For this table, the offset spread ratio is -157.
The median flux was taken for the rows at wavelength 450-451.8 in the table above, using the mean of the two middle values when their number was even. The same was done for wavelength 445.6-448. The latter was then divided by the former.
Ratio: 0.92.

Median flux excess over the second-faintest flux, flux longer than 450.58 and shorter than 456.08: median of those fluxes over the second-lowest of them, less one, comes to 0.12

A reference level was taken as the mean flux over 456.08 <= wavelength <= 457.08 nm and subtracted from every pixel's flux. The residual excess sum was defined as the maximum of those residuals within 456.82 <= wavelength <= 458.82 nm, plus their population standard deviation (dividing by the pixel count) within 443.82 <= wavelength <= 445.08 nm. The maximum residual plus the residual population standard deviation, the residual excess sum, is 1.6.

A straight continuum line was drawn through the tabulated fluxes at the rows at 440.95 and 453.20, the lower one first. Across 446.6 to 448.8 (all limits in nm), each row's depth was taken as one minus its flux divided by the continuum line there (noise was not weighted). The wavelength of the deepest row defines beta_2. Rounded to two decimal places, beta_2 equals 448.20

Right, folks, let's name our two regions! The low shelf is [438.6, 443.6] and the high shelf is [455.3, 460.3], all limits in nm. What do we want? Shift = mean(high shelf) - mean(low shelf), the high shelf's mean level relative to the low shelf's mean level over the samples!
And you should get 3.8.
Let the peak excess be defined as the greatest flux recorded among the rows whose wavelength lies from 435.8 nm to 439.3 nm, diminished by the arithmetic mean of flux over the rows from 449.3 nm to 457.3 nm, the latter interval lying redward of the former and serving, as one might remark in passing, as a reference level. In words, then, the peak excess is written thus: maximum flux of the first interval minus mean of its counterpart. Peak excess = -1.4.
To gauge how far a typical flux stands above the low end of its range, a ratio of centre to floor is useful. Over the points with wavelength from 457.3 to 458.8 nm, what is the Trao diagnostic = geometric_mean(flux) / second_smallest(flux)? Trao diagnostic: 1.04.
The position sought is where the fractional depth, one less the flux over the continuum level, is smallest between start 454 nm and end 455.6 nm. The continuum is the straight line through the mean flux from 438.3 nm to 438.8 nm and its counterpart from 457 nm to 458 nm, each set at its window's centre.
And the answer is 455.45 nm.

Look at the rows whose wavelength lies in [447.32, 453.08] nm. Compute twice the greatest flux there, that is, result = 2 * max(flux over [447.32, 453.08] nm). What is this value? 38.9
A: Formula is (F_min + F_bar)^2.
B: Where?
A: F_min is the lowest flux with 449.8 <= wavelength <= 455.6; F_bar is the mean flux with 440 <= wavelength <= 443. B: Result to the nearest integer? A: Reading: 944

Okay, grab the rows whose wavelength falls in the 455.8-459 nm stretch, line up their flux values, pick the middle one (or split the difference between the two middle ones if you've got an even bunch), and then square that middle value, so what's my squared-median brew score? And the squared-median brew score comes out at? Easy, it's 349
